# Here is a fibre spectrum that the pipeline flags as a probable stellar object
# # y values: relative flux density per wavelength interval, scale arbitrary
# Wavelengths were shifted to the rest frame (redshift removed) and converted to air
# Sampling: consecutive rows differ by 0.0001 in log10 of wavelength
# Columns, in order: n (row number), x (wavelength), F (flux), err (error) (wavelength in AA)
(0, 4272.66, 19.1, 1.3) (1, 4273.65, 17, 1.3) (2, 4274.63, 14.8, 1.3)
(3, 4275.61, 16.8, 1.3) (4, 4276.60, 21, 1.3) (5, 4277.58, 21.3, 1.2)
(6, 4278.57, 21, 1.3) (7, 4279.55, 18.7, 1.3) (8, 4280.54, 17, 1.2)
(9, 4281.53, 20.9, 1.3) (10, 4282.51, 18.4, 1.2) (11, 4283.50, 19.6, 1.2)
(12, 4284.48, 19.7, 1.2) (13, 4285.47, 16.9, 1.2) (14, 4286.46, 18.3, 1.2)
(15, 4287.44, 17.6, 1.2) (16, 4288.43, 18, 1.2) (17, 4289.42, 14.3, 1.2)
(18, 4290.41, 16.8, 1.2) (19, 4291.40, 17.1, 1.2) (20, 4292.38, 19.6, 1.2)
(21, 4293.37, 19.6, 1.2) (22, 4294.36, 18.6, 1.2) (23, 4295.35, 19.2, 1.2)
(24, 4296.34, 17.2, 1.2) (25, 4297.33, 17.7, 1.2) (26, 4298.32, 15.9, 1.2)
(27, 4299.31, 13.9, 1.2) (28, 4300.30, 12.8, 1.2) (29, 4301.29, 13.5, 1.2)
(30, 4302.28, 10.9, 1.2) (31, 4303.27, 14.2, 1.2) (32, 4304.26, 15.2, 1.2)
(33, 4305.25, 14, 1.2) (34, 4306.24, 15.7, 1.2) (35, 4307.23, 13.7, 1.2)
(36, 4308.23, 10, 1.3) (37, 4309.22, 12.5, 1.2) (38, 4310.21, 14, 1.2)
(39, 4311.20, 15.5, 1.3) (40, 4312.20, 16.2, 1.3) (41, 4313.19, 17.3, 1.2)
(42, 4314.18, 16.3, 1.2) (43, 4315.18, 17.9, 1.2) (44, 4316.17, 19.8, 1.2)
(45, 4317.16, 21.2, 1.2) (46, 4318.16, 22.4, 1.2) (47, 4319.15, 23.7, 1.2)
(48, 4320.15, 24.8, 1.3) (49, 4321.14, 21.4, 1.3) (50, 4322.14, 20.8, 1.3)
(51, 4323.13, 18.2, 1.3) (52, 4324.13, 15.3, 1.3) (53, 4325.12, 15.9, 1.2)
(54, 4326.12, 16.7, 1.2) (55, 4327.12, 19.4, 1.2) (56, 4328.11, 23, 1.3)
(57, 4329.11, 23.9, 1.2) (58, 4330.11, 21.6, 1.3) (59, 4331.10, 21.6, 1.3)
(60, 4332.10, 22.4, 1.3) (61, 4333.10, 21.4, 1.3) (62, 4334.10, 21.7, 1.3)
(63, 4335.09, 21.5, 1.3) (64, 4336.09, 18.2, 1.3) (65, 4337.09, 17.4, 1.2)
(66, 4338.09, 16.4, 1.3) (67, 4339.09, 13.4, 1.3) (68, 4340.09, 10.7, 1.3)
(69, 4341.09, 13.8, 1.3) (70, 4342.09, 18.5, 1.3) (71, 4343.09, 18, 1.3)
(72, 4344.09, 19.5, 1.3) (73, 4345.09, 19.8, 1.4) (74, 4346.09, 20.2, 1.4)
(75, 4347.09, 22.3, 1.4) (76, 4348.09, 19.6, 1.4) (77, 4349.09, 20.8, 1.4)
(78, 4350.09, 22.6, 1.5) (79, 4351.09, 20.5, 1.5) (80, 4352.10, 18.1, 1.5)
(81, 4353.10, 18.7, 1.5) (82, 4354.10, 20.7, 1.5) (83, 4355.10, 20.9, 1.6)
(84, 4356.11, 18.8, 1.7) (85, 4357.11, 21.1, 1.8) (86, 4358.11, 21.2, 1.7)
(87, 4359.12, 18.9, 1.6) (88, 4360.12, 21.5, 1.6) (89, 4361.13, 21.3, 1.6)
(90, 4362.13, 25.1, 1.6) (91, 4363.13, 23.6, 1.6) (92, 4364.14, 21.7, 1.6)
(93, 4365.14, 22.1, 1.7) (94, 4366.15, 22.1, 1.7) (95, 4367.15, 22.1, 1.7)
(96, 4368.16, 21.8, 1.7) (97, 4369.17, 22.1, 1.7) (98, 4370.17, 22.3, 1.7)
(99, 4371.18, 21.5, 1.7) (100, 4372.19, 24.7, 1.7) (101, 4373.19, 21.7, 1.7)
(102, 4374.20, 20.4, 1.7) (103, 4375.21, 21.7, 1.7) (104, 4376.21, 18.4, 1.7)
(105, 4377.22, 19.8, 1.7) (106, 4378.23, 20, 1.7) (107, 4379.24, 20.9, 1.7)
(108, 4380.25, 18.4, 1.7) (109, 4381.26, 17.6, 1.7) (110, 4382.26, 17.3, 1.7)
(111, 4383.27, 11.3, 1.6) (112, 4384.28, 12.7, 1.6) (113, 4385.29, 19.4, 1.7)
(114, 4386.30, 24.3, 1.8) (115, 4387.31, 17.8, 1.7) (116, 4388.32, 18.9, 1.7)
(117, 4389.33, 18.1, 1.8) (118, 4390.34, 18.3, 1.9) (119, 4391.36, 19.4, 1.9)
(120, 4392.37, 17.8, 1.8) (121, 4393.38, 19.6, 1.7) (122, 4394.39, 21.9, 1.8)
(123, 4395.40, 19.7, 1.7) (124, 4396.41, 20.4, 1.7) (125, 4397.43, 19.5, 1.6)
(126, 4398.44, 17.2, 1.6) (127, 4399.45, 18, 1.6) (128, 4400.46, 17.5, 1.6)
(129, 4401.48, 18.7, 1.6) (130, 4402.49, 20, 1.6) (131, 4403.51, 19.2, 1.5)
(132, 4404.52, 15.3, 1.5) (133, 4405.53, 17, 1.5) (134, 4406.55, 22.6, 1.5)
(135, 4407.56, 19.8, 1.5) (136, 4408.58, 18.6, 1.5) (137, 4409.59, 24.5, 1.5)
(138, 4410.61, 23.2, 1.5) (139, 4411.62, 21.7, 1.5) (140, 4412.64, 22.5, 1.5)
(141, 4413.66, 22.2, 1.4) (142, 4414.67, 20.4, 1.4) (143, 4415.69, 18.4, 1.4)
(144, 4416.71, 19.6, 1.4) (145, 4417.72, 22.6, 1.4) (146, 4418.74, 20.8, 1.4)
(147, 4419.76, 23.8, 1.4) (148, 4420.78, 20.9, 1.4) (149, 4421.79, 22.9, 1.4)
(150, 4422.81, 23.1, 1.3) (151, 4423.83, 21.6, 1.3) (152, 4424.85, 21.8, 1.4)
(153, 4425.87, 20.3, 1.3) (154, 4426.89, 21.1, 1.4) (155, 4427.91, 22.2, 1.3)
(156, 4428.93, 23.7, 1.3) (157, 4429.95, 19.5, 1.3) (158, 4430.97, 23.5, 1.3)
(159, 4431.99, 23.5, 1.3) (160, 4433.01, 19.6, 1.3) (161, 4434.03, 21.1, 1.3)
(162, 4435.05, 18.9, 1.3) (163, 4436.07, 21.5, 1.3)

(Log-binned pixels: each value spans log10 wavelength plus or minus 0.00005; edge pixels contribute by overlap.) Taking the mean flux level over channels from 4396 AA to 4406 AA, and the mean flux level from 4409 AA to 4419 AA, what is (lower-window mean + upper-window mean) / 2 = 19.9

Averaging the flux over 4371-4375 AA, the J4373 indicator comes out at 22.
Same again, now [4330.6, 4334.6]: 22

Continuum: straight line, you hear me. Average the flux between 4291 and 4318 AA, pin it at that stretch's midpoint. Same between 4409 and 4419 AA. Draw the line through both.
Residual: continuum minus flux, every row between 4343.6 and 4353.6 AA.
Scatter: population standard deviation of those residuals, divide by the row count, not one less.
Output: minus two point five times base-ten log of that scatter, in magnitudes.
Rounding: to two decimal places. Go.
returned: -0.36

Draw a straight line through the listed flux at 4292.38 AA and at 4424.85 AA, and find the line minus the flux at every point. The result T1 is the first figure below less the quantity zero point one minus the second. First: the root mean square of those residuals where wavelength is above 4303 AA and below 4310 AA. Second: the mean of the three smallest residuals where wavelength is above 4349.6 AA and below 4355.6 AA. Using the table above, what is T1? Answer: 6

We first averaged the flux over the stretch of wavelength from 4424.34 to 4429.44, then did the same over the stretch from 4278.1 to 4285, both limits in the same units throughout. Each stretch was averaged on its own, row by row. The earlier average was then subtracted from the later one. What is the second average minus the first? -2.5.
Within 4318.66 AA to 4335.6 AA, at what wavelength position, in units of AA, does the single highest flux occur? 4320.15 AA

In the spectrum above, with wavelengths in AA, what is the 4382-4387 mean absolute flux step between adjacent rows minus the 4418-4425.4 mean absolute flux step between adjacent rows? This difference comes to 3.1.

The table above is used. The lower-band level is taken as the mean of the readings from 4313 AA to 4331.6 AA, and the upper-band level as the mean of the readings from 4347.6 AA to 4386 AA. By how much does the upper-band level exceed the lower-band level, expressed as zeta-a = 0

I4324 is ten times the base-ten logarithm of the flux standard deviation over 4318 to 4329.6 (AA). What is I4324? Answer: 5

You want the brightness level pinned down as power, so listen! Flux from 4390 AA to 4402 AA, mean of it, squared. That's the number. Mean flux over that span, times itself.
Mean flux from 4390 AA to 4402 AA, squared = 361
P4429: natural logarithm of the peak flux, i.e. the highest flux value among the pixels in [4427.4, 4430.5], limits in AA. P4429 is 3.17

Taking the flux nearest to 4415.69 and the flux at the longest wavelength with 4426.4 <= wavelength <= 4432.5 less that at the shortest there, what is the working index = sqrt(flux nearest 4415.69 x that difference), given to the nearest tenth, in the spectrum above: 6.6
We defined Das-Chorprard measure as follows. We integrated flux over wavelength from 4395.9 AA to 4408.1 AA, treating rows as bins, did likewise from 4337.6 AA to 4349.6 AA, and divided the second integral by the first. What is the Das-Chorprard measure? 0.93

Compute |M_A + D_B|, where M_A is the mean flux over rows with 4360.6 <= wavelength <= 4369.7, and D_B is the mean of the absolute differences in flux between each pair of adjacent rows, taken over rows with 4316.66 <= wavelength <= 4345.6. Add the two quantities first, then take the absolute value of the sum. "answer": 24.1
